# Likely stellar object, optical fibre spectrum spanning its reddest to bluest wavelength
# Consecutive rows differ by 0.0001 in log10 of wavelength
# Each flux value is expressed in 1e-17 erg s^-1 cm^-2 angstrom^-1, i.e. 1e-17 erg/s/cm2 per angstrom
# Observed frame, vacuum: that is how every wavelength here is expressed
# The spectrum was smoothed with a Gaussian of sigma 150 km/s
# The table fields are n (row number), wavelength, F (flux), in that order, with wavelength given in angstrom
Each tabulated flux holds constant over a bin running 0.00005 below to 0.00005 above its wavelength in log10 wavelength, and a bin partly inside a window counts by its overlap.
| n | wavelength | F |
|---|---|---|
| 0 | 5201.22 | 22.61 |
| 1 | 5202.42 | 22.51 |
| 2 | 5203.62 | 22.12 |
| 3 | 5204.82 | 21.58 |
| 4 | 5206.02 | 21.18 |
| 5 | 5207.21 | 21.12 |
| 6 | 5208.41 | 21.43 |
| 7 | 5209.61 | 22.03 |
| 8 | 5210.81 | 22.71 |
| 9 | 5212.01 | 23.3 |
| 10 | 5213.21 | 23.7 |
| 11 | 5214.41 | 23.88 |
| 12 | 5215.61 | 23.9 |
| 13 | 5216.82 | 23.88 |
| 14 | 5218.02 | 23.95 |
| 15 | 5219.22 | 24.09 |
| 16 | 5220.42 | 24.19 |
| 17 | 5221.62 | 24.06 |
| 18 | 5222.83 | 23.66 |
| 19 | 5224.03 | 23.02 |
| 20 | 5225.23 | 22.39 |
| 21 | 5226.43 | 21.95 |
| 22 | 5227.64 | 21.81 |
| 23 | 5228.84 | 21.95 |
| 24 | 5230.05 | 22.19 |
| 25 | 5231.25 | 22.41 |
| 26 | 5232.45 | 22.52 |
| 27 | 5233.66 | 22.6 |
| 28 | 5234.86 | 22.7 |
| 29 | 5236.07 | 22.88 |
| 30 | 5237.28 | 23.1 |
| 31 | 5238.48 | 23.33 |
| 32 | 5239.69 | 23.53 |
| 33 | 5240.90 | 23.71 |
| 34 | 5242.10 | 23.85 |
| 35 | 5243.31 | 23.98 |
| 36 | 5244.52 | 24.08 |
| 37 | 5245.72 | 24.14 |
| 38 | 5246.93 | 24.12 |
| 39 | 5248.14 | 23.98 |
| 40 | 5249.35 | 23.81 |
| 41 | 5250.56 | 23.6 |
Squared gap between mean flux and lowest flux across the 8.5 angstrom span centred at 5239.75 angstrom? 0.36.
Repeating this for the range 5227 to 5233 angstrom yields 0.13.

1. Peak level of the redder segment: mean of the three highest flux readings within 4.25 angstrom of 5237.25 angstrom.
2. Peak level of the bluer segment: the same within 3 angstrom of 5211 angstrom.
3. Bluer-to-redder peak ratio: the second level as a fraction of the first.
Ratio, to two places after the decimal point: 0.99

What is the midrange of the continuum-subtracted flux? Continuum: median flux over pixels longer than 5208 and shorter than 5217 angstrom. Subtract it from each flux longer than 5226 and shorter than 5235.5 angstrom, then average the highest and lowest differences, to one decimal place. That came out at -1.2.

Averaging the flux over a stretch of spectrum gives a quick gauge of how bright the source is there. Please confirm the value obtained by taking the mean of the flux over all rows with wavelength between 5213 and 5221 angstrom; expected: 23.9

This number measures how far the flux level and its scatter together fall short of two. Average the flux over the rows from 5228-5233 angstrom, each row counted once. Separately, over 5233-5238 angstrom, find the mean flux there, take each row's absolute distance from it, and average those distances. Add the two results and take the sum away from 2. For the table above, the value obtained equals -20.4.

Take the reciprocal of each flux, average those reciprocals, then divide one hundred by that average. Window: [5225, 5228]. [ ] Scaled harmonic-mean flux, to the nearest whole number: 2205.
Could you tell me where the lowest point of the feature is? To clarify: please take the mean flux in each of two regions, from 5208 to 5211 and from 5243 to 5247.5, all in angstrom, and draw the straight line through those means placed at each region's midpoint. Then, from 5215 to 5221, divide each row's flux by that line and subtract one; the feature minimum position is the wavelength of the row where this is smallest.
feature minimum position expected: 5218.02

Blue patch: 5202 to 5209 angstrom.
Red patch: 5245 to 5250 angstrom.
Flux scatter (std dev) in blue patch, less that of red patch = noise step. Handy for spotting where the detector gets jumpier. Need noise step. 0.4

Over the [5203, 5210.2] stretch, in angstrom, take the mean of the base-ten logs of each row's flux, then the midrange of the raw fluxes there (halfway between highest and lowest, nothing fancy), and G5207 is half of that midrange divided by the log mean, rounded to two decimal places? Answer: 8.10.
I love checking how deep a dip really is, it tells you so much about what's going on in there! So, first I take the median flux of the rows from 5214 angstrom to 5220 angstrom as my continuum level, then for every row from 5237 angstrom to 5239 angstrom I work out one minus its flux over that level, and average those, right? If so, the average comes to 0.03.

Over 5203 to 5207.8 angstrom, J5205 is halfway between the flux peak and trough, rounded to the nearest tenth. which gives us 21.6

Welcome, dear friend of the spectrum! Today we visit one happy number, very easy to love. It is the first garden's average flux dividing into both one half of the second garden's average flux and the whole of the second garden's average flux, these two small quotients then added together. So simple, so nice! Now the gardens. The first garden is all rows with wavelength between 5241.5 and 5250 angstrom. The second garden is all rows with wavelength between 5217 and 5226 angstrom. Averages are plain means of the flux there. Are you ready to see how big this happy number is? 1.48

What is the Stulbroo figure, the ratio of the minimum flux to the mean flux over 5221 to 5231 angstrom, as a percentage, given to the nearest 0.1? 96.4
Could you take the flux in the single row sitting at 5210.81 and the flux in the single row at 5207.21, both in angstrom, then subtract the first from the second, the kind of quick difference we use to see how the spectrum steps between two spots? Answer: -1.6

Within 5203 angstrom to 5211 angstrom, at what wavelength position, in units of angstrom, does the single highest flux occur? 5210.81 angstrom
